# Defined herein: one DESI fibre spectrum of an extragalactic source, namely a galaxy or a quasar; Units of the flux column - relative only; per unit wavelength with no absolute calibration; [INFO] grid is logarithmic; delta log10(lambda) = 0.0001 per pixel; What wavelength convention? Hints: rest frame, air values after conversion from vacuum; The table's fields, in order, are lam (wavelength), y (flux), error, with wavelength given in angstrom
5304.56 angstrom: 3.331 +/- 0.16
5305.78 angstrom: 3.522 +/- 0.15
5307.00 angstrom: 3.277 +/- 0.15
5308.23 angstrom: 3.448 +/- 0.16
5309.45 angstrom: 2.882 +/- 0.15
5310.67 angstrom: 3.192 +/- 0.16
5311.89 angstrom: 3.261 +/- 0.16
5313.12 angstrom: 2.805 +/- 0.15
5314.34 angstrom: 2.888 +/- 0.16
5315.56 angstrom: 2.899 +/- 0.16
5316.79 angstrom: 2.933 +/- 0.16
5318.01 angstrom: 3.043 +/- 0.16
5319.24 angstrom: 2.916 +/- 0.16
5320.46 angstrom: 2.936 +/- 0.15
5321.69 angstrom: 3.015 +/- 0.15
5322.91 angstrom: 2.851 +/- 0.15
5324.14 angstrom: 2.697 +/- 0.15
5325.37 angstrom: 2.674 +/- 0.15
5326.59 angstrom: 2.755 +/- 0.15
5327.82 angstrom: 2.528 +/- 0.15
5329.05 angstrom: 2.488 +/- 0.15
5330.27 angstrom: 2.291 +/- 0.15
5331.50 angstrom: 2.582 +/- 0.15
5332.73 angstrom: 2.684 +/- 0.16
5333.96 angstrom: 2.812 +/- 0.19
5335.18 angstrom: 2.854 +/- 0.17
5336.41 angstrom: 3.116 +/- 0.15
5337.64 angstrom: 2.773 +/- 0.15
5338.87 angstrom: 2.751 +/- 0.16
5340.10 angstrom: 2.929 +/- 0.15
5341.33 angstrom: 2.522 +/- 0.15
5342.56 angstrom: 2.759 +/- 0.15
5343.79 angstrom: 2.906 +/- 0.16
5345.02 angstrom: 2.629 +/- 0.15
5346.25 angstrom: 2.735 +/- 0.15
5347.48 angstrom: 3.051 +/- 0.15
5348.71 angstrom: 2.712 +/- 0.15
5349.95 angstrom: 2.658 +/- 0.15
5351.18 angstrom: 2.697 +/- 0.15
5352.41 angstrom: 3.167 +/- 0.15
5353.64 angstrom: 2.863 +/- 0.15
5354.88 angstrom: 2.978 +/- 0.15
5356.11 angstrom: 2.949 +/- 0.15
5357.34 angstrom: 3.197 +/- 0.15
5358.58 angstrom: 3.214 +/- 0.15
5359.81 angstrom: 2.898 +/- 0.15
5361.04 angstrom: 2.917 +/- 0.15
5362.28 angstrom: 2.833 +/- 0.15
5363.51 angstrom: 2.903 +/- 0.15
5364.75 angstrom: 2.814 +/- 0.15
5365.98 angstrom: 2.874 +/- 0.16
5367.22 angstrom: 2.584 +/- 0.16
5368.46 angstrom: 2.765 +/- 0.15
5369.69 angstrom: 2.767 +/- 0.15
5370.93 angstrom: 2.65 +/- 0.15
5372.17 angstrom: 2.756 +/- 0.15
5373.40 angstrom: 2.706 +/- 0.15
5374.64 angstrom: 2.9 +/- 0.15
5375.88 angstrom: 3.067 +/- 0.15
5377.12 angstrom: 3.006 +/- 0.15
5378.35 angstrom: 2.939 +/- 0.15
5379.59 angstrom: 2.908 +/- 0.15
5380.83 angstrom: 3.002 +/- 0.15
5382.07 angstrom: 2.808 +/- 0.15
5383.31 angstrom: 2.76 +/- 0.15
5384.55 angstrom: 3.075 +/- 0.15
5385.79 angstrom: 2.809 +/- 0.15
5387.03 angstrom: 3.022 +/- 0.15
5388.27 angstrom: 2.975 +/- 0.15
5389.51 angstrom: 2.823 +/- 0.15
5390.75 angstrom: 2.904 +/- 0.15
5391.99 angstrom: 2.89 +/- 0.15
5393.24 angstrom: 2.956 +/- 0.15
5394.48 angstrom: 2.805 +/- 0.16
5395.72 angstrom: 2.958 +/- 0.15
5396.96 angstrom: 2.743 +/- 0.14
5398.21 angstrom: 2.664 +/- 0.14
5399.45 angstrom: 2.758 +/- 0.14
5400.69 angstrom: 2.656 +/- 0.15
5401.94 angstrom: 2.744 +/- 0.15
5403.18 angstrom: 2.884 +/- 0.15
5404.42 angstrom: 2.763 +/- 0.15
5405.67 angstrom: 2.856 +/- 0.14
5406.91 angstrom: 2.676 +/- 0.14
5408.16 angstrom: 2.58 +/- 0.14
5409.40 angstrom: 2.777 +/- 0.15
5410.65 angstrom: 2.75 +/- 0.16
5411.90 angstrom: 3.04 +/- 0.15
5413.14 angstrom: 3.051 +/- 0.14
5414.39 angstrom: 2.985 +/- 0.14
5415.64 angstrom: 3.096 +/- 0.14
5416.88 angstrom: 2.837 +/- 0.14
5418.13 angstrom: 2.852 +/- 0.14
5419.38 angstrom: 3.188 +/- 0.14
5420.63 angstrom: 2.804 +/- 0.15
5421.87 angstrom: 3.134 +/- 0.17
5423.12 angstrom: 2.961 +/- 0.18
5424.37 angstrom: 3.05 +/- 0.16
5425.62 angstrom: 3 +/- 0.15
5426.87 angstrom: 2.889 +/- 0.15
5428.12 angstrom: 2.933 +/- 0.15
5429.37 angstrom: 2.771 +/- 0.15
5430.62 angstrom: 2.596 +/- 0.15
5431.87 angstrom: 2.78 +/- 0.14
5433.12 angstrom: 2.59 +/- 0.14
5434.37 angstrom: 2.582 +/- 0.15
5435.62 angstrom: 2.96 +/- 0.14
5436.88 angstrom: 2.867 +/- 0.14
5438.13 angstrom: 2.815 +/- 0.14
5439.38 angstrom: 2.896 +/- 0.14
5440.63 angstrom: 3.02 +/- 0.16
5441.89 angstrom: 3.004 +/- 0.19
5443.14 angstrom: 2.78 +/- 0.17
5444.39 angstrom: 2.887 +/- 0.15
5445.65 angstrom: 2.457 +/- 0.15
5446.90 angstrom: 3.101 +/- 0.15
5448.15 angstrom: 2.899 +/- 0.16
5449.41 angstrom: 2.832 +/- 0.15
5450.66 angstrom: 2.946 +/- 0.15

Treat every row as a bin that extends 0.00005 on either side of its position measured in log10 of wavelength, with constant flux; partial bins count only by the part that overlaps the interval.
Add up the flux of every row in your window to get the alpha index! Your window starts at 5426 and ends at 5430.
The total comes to 8.59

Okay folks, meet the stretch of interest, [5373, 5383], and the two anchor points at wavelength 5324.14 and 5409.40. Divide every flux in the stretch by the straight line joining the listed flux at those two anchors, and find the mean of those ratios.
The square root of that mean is 1.03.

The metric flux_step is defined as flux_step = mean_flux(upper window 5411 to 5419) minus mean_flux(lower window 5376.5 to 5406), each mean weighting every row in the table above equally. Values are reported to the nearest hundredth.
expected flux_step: 0.11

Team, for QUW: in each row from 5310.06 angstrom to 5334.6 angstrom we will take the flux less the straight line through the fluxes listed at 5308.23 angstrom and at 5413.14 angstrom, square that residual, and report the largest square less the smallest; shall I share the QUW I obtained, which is 1.1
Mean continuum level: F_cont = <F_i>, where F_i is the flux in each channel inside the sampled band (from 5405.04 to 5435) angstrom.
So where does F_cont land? 2.87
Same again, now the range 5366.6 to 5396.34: 2.87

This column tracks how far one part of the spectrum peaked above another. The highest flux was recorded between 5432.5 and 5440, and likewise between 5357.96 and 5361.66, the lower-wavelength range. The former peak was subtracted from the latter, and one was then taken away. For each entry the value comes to -0.75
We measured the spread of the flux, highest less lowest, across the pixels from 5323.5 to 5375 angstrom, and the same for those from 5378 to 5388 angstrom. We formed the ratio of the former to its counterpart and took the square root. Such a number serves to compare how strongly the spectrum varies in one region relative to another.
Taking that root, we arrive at 1.71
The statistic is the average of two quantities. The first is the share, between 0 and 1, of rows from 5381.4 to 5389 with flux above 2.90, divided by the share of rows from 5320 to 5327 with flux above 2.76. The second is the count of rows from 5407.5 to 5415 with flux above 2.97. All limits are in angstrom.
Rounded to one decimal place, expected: 2.0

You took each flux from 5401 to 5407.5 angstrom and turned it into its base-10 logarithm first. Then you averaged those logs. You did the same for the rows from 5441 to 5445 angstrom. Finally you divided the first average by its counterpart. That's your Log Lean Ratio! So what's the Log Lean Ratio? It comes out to 0.96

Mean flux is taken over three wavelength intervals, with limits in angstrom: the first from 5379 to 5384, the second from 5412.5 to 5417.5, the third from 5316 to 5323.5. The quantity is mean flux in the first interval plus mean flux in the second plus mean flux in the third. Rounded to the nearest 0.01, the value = 8.81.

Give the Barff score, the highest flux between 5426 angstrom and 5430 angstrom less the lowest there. 0.162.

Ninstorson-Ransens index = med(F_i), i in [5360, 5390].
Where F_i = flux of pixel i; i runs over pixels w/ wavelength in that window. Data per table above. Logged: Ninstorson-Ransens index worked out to 2.85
